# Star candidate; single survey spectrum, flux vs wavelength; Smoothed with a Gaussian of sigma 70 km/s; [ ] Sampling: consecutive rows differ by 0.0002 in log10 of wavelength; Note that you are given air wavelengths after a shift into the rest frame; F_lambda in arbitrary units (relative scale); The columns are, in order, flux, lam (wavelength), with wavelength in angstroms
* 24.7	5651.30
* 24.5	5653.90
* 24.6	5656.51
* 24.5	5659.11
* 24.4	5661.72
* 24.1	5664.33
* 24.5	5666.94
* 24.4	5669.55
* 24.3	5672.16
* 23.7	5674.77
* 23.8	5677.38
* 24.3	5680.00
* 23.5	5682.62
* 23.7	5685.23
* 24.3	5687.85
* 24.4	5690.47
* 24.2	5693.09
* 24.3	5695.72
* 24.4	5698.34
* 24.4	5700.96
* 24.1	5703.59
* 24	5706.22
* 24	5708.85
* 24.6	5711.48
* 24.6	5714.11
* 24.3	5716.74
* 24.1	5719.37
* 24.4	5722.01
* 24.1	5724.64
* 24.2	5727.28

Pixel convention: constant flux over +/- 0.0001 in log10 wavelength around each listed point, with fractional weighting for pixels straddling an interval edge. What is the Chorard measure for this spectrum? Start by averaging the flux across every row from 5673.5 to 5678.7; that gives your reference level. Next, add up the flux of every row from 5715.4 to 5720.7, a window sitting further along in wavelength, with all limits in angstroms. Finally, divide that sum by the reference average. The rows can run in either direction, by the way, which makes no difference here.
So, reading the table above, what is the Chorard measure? 2.04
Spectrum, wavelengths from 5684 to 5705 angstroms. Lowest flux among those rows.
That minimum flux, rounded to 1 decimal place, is 23.7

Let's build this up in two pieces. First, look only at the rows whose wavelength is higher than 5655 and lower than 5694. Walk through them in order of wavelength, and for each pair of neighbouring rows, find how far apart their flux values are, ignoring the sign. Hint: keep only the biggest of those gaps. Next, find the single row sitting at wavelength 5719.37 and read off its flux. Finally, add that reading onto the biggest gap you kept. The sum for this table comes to 24.9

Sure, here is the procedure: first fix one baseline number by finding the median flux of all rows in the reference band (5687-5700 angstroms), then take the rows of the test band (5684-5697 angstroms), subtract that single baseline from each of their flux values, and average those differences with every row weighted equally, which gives -0.12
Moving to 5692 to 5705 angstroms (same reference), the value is -0.02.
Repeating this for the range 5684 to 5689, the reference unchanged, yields -0.30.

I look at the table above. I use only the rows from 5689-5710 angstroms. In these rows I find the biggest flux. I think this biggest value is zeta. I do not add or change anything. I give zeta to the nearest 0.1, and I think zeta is 24.4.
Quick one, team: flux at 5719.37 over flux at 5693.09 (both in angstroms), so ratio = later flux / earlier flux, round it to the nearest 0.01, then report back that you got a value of 1.00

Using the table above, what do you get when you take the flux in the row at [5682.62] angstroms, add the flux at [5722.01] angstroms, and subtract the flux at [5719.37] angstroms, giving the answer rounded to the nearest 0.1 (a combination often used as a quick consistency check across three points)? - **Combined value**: 23.8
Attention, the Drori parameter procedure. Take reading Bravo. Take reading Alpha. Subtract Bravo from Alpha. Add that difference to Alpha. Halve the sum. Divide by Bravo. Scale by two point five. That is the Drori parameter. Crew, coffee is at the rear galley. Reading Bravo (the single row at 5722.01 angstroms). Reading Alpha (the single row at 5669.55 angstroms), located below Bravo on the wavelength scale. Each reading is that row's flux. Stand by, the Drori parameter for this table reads 1.25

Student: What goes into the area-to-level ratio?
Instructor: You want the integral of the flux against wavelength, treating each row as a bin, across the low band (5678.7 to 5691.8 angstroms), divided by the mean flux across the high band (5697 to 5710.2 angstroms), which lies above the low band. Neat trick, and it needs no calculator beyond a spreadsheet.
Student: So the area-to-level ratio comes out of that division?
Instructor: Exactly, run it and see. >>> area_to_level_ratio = 13.0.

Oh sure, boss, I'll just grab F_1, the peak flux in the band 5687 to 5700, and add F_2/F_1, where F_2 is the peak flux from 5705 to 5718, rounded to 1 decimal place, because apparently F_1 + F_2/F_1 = 25.4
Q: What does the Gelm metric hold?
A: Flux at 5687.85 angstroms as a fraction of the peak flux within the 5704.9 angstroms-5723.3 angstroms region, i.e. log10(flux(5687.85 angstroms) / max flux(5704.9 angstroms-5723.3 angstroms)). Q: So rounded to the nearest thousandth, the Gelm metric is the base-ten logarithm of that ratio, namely -0.005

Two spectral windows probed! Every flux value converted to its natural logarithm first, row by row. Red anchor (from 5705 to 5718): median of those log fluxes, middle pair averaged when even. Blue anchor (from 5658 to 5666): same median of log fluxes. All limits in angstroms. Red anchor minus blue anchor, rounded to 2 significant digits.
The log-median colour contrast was -0.0041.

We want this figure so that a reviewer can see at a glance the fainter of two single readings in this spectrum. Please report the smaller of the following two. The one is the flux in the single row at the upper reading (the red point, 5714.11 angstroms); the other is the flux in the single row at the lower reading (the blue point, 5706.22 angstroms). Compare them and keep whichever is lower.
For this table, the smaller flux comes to 24.0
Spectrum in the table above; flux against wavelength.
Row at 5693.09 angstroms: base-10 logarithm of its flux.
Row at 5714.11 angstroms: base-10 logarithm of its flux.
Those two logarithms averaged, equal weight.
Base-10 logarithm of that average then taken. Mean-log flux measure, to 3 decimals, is 0.142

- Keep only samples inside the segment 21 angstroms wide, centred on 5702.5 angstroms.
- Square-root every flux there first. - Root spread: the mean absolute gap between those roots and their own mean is 0.018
